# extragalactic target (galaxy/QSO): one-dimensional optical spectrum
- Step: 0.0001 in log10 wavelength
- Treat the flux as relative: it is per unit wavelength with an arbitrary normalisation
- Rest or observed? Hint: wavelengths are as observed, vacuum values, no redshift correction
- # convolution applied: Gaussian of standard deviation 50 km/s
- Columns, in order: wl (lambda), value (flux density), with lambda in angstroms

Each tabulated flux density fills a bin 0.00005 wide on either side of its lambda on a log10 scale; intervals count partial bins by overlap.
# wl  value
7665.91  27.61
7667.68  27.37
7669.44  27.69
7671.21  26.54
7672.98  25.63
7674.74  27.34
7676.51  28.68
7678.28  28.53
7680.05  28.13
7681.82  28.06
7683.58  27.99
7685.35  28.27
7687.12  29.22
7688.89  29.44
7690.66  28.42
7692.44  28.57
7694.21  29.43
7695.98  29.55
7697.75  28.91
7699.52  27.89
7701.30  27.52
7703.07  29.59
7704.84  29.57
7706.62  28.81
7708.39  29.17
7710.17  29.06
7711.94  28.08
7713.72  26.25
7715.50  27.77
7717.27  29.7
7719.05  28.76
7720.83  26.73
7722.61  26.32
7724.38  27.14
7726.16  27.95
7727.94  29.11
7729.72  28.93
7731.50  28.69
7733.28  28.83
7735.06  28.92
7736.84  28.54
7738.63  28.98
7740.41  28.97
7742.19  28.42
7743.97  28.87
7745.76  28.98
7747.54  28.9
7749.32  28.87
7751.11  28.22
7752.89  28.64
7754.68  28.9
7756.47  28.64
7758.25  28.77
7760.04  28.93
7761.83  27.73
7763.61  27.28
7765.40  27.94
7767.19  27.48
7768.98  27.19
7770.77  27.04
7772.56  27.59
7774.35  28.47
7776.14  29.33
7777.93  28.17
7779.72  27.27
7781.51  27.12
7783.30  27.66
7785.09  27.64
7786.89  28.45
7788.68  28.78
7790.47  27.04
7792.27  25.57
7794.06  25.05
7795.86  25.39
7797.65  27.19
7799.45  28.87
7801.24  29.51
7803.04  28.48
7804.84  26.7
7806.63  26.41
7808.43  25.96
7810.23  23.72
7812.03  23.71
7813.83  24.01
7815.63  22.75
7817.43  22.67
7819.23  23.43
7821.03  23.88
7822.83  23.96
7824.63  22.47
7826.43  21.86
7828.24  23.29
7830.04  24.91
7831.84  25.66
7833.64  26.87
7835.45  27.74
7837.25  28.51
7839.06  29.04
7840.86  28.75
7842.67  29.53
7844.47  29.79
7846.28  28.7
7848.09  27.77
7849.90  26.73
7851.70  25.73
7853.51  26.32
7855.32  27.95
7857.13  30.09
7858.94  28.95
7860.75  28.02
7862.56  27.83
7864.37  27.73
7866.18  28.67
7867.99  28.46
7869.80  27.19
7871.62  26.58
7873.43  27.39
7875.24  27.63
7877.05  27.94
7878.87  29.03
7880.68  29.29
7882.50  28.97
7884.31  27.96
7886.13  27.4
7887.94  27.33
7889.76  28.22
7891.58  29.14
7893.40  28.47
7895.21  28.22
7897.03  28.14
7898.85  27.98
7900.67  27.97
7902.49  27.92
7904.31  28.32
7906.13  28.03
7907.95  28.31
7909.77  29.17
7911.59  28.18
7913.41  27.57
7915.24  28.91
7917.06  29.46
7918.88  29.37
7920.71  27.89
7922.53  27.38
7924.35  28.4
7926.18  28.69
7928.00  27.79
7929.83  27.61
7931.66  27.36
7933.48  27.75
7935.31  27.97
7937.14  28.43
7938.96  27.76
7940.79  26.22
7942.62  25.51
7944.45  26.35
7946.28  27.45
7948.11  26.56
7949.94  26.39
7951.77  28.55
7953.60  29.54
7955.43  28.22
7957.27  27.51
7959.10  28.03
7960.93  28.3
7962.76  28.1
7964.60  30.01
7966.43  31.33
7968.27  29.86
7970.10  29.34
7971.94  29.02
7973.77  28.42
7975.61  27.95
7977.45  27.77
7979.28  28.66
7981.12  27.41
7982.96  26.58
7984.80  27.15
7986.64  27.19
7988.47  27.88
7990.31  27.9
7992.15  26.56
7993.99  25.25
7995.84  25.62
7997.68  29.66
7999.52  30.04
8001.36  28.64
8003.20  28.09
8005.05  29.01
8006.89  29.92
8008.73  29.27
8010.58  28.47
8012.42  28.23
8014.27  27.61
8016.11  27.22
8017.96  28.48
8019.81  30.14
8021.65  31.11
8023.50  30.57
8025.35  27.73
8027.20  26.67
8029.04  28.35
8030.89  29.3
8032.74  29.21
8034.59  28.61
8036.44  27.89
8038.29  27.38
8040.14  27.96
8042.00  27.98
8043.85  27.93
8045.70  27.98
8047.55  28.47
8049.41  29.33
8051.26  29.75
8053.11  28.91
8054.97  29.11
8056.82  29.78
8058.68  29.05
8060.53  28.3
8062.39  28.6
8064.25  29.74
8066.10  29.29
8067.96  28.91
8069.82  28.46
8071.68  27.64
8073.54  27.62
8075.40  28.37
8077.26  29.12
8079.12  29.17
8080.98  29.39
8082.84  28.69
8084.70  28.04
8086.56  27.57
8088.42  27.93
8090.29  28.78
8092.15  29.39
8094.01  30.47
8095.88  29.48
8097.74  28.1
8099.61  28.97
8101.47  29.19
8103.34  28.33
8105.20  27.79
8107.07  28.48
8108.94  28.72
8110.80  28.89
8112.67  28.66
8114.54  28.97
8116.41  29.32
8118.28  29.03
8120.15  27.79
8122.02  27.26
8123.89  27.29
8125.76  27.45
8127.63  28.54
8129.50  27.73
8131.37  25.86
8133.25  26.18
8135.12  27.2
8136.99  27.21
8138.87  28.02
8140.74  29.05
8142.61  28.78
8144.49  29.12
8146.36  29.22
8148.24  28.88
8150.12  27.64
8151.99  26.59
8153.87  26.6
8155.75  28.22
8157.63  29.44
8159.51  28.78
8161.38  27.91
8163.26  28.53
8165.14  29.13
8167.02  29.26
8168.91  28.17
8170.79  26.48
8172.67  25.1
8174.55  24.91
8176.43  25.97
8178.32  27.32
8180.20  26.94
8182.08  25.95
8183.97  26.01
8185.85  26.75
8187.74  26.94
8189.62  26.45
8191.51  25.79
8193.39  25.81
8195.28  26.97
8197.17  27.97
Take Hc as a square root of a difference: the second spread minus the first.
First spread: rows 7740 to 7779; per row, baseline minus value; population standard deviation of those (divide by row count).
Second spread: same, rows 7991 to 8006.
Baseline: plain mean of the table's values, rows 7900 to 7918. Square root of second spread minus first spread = 1.02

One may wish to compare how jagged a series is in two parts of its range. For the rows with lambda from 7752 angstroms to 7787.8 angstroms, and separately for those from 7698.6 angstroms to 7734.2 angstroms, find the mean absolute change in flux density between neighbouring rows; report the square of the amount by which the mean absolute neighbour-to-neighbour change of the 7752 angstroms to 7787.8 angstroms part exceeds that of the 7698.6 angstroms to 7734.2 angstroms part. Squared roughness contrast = 0.13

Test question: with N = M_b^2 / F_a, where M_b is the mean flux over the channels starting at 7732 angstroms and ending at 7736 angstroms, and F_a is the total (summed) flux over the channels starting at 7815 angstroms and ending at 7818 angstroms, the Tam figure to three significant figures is 18.4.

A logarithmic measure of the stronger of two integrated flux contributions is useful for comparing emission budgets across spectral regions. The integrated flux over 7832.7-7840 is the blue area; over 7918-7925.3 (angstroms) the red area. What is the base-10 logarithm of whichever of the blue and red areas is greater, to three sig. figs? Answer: 2.31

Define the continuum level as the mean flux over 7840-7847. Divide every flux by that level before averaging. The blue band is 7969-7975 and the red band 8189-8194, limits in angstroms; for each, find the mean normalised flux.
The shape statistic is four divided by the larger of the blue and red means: 4.04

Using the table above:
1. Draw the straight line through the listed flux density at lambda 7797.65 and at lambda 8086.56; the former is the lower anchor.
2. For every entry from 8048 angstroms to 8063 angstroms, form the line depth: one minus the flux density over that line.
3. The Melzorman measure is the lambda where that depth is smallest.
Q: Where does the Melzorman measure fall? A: 8056.82 angstroms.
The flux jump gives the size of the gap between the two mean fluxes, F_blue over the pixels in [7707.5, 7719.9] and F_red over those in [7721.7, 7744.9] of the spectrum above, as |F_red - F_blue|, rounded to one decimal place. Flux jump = 0.0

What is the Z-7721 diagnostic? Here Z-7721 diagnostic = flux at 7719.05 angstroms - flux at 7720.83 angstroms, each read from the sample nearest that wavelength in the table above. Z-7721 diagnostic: 2.0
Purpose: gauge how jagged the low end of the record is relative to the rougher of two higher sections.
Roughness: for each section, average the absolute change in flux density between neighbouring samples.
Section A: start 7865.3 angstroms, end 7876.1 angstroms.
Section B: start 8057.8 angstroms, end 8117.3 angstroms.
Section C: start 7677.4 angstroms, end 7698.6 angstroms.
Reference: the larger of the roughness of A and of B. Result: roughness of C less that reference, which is -0.2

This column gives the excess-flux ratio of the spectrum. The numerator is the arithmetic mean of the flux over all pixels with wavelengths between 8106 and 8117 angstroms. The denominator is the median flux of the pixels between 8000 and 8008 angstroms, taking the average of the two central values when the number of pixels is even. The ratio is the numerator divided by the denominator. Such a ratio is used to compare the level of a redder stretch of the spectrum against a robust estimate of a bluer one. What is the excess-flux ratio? 1.00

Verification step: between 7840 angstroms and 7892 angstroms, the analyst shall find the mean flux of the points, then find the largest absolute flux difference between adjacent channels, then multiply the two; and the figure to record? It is 60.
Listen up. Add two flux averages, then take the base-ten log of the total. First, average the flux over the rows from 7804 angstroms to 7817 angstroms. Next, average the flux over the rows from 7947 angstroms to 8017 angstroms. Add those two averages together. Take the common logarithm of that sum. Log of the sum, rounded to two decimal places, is 1.72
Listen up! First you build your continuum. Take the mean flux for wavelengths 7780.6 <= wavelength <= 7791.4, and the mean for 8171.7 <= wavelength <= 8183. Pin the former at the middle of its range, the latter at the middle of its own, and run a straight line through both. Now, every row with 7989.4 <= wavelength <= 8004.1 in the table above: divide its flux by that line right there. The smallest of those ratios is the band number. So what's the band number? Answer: 0.940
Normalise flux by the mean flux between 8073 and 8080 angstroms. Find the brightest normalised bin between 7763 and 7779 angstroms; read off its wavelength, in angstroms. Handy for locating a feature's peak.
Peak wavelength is 7776.14 angstroms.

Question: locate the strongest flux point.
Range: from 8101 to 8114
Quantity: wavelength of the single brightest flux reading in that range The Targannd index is 8101.47 angstroms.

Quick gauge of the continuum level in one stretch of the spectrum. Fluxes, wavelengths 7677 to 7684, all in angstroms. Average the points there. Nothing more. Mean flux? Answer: 28.2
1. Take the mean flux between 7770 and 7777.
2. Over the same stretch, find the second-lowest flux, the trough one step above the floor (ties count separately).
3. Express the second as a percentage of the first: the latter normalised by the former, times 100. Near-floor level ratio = 98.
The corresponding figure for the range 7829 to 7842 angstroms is 94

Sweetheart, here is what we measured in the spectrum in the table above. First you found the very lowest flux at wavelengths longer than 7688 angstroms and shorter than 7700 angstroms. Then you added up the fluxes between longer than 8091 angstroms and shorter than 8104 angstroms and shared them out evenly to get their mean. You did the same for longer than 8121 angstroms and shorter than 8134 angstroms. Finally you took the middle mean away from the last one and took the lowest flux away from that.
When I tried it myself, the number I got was -29.8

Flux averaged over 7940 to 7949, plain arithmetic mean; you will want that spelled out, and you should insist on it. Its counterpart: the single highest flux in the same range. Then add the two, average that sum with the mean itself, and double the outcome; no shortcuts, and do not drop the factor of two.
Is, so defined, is 80.3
